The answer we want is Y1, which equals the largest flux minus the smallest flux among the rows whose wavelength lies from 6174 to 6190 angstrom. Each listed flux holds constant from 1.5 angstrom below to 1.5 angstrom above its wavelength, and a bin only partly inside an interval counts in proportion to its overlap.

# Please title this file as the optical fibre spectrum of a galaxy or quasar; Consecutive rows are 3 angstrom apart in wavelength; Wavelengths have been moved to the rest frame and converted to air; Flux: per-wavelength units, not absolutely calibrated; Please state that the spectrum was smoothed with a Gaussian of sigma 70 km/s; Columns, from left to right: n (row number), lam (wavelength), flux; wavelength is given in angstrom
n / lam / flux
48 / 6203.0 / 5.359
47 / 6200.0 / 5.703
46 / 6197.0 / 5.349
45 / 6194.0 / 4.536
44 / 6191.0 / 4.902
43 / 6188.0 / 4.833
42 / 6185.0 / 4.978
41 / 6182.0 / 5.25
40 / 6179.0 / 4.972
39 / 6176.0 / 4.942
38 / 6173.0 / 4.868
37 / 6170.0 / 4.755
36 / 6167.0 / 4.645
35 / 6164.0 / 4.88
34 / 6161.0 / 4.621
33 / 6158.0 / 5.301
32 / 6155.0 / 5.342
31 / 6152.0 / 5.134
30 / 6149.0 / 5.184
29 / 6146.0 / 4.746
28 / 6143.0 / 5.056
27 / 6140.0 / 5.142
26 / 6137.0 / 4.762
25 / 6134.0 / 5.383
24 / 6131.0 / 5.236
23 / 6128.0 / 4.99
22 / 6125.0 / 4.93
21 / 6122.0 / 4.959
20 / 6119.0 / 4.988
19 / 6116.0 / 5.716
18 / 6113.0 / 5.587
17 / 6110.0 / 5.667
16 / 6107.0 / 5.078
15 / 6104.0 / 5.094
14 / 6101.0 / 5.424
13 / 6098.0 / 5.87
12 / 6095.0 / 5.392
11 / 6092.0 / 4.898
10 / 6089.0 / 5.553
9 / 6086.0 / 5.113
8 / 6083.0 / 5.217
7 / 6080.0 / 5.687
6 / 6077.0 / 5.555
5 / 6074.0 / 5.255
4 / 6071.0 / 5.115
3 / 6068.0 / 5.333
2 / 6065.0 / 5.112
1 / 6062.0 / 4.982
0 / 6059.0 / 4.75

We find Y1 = 0.42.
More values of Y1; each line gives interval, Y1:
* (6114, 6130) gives 0.79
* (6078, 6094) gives 0.79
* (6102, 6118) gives 0.64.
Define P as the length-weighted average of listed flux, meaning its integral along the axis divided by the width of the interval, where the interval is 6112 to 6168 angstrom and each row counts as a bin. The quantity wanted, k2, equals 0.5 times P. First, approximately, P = 5.1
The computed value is 2.54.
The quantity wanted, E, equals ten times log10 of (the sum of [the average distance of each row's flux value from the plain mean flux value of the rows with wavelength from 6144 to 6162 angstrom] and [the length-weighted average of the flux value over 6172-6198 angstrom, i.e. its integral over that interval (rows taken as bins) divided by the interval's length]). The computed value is 7.16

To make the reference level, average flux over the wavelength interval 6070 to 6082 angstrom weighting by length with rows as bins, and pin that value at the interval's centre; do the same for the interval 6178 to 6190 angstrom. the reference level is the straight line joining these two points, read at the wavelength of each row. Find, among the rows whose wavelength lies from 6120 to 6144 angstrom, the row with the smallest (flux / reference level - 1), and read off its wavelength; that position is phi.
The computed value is 6137.0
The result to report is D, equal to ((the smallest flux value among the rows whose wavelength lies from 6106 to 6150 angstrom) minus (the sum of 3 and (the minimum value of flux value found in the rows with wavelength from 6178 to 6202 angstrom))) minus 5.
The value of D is -7.8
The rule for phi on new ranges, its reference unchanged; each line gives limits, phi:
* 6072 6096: 6092.0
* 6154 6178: 6161.0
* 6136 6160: 6137.0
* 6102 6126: 6125.0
